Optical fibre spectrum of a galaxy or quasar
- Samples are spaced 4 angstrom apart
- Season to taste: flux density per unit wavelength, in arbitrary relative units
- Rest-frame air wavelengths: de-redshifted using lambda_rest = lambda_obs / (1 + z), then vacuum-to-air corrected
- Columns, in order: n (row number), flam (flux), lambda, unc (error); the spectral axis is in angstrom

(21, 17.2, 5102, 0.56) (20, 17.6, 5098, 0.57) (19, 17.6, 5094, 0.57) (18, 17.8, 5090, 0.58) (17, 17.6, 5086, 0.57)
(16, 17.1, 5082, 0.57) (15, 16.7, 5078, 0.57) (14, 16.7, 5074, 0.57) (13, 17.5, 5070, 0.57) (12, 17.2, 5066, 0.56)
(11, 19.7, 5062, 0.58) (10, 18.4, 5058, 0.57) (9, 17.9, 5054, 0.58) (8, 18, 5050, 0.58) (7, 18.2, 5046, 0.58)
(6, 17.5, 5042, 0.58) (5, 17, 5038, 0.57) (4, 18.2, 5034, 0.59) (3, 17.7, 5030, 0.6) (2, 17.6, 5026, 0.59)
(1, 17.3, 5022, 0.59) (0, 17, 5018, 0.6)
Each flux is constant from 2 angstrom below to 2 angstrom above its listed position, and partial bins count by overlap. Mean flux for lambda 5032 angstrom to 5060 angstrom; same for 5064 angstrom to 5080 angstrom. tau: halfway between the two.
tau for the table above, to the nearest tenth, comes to 17.5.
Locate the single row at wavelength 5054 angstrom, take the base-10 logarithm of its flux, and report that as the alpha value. 1.25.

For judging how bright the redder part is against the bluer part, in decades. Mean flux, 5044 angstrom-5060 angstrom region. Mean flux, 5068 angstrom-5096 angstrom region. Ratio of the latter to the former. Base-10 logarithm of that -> -0.021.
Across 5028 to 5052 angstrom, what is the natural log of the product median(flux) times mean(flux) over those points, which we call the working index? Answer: 5.76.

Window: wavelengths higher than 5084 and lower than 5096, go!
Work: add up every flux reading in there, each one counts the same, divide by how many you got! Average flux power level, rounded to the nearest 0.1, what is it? 17.7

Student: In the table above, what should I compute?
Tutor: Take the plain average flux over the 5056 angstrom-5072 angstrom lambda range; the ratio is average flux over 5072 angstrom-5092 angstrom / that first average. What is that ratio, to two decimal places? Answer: 0.94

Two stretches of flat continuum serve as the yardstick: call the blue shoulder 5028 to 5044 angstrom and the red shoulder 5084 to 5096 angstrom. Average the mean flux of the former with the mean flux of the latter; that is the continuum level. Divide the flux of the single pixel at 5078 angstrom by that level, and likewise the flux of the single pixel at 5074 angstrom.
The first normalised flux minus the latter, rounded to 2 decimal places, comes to 0.00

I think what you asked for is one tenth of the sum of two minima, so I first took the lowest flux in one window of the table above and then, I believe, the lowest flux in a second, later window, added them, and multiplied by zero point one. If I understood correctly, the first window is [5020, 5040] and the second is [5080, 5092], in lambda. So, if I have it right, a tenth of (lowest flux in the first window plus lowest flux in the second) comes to 3.41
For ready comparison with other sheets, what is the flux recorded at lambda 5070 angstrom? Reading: 17.5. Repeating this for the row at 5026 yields 17.6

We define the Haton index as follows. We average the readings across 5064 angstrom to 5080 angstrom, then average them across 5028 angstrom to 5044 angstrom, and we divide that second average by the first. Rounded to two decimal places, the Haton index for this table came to 1.03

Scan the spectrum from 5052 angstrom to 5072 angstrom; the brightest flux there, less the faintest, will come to 2.5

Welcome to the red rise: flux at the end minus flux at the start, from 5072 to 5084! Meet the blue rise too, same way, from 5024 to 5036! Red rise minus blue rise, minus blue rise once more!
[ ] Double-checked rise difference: -0.8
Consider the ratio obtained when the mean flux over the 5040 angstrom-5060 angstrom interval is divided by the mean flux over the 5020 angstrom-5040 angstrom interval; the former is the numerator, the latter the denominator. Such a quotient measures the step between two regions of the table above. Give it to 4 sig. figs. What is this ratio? 1.025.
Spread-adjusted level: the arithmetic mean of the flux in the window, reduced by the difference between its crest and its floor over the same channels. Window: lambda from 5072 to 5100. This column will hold 16.2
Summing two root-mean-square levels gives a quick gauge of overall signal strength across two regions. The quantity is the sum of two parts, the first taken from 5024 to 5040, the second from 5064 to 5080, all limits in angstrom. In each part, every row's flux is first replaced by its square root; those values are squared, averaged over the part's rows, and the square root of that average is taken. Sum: 8.32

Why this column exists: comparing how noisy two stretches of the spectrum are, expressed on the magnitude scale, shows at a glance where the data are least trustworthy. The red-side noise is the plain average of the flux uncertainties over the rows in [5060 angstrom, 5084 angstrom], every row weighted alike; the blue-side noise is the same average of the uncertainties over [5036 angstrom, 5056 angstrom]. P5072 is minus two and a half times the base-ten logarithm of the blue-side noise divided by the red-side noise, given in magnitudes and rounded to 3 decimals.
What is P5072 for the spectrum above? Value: -0.015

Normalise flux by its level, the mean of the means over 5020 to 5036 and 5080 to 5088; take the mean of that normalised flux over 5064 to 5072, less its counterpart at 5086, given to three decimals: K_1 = -0.014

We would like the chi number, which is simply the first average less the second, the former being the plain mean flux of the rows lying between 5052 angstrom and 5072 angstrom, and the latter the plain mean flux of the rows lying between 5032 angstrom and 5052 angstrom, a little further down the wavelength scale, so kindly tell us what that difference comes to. 0.4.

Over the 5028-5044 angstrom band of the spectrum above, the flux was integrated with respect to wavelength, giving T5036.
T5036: 282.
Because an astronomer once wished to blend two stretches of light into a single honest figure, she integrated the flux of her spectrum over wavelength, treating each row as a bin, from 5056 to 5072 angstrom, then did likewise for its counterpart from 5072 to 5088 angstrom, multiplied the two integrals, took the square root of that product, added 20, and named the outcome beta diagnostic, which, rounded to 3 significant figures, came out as 302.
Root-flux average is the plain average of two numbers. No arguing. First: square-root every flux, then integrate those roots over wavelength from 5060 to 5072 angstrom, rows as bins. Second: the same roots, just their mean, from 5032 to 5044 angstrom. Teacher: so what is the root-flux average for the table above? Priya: 27.6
